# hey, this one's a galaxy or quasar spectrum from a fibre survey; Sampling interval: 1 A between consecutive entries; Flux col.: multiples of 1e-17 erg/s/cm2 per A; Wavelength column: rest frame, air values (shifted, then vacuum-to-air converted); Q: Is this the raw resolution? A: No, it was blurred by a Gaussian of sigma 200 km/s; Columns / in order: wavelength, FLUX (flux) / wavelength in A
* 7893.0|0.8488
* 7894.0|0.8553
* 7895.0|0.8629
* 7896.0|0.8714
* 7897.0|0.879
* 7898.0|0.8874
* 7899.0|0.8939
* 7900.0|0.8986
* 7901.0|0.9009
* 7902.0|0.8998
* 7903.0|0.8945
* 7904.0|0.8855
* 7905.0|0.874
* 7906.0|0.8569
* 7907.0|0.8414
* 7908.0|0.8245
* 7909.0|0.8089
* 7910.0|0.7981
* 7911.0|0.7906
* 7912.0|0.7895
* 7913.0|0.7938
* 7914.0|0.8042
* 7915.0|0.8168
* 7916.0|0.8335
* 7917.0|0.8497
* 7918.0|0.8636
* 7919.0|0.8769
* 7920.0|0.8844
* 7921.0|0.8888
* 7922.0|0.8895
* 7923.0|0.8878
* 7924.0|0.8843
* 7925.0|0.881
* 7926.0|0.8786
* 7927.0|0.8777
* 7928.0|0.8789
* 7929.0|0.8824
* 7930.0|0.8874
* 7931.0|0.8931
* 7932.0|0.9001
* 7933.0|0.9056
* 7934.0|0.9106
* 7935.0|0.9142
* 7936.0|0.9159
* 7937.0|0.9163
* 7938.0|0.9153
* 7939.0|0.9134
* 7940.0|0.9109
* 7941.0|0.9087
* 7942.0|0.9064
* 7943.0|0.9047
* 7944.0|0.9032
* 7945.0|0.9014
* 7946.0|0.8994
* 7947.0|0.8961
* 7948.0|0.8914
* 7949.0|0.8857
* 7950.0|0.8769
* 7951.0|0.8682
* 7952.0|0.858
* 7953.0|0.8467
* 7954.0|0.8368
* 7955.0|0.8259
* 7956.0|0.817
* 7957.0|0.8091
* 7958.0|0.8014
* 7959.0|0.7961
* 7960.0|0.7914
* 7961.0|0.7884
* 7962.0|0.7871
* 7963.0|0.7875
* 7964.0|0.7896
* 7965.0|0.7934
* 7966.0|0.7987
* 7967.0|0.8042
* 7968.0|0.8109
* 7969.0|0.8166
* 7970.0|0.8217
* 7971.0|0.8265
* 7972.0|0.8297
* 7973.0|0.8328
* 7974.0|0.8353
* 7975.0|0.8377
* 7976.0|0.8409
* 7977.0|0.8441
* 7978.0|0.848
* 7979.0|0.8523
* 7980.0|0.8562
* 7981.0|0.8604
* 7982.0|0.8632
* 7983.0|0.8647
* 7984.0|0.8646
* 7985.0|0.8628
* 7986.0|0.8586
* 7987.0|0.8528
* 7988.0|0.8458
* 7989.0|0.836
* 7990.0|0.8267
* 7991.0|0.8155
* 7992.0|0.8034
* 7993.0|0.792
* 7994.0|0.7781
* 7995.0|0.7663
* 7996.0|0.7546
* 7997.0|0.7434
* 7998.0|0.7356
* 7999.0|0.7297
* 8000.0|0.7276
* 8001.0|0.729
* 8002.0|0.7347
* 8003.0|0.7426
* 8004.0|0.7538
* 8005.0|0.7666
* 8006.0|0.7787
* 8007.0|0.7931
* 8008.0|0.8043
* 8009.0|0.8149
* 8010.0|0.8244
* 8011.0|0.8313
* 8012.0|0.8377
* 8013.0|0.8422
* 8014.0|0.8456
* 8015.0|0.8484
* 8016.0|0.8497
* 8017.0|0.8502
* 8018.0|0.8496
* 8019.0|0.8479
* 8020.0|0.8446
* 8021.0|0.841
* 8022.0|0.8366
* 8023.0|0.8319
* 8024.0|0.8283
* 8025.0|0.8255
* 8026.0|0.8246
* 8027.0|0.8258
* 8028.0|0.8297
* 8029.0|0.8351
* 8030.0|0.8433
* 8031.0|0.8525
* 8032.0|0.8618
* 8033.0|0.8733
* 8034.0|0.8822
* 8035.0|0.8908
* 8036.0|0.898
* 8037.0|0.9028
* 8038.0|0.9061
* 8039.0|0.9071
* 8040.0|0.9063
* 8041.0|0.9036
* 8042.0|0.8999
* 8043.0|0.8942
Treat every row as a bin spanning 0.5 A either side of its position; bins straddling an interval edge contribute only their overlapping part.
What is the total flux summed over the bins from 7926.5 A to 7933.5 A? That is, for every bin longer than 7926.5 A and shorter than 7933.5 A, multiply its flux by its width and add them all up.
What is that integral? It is 6.23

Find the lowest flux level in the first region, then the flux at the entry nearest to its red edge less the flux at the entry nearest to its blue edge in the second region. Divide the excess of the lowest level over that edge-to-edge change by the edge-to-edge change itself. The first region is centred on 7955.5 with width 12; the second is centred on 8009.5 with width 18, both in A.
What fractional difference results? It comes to 6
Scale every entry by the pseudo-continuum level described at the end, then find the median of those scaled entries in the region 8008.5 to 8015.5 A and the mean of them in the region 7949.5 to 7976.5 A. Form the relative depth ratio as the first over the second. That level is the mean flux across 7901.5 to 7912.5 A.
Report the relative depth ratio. 1.02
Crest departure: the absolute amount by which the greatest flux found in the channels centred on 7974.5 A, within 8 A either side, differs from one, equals 0.14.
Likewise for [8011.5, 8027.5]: 0.15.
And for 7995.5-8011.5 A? 0.17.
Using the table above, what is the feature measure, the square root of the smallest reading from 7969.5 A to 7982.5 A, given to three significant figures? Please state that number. 0.906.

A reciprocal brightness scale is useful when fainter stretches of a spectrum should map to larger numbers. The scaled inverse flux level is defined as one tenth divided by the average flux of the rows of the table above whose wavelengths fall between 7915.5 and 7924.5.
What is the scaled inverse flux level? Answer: 0.115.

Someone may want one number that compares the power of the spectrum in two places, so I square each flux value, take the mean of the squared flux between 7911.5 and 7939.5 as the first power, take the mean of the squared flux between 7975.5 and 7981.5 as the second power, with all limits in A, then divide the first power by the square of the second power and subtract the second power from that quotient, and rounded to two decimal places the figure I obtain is 0.75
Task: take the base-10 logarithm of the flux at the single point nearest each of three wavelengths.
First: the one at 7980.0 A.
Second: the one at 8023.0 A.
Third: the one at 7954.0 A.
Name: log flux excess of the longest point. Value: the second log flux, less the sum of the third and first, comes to 0.065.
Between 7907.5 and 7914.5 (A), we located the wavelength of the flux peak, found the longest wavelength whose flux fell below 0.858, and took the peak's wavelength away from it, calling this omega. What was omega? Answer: 6 A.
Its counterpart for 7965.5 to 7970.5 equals 0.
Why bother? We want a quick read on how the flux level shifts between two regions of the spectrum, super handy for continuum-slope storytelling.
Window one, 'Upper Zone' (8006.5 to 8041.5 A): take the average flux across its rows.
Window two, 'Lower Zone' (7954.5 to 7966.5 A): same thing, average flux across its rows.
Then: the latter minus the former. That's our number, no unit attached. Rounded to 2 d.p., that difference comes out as -0.05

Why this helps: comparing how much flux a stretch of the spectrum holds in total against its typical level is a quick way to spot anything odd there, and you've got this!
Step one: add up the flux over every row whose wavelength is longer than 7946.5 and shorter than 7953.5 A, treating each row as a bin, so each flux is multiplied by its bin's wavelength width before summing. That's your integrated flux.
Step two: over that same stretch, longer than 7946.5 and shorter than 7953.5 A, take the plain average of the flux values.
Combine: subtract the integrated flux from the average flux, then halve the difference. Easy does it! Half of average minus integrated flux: -2.6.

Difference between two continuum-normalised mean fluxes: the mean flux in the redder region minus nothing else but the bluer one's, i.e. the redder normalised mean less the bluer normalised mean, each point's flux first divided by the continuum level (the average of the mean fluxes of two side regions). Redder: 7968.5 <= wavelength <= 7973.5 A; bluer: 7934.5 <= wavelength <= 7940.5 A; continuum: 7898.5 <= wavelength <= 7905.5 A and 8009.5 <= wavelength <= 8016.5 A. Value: -0.10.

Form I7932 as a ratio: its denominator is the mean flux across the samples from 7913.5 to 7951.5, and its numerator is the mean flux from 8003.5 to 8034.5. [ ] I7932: 0.94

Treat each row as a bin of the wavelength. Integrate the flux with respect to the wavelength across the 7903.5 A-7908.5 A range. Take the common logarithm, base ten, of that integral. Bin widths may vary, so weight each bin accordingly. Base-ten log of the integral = 0.632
